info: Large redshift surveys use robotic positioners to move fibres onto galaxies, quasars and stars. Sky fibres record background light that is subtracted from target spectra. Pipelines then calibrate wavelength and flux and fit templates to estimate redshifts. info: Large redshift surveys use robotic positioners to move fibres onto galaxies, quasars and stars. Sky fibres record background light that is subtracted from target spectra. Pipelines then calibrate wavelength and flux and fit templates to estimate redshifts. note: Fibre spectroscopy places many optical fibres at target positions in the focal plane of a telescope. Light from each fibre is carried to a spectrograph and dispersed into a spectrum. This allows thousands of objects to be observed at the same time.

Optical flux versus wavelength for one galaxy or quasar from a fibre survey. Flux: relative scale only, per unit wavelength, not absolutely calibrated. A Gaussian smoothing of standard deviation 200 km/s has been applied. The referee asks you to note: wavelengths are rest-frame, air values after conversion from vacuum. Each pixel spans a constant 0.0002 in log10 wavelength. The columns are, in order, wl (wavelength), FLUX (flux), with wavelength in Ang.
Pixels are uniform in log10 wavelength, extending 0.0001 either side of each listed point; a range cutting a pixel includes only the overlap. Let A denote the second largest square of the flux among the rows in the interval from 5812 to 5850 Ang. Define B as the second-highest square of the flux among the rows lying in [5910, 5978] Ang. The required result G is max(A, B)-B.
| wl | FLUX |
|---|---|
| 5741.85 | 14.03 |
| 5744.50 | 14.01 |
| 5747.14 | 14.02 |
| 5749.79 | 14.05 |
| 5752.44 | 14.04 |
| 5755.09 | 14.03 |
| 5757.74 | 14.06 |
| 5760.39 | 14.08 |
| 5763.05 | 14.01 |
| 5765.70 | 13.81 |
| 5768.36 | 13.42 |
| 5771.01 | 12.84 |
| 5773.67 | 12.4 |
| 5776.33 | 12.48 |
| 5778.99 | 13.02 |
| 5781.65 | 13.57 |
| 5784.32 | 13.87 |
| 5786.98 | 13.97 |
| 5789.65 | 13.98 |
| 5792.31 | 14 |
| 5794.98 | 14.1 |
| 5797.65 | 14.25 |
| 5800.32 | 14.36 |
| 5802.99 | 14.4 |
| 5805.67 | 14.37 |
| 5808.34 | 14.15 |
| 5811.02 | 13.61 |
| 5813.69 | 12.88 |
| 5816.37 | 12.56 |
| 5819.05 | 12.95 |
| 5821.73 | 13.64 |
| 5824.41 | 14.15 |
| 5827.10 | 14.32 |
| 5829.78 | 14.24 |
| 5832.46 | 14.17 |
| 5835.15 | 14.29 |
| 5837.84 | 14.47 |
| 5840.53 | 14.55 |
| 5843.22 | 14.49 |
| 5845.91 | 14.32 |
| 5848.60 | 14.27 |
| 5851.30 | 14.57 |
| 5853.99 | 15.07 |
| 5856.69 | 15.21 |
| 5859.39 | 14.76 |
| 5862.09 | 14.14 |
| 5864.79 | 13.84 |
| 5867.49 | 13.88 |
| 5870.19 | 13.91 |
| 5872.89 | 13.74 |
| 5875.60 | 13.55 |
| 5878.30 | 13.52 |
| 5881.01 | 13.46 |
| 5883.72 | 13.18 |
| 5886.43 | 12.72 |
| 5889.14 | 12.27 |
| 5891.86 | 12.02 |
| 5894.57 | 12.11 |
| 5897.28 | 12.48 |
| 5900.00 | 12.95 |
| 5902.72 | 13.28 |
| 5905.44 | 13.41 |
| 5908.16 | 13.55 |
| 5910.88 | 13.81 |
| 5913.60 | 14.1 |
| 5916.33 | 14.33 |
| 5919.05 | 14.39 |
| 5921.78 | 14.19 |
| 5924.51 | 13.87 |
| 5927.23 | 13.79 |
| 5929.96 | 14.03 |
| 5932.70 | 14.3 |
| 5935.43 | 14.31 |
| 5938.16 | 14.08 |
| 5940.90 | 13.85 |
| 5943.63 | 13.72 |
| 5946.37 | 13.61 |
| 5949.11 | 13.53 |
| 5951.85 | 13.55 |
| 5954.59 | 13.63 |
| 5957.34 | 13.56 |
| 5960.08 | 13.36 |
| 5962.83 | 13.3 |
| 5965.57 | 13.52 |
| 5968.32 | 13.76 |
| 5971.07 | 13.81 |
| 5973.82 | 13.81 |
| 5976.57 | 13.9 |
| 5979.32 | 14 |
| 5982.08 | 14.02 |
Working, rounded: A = 210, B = 205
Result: 4.6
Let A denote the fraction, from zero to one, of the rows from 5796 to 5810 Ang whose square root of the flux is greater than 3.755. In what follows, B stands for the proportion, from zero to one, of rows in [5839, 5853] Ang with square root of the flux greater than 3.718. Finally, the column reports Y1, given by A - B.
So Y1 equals 0.00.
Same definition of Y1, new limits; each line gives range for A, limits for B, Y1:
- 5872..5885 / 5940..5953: -0.20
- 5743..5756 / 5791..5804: -1.00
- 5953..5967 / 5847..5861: -1.00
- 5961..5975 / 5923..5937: -0.80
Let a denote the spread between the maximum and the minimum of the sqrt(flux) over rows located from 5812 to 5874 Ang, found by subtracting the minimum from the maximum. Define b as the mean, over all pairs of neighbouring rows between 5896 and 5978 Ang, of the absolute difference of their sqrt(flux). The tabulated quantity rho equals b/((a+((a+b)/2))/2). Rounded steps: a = 0.36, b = 0.023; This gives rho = 0.08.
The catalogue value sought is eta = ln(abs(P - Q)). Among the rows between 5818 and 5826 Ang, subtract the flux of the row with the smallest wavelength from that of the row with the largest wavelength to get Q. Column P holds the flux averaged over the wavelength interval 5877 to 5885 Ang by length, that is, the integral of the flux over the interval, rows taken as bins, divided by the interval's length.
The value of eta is 2.50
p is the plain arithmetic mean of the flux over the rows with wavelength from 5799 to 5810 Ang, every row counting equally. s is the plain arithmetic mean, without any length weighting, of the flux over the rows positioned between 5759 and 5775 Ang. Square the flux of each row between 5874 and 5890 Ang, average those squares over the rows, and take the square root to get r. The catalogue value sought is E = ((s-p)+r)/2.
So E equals 6.12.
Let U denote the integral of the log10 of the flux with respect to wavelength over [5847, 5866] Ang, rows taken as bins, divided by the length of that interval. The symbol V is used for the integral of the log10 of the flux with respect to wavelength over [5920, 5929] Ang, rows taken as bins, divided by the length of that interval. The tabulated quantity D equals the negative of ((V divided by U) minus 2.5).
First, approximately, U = 1.16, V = 1.15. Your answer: 1.51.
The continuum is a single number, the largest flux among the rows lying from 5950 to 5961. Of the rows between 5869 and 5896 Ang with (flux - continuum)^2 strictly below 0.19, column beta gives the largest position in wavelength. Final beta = 5881.01 Ang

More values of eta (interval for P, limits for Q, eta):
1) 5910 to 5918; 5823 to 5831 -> 2.64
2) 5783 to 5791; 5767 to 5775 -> 2.71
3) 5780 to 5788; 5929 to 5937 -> 2.60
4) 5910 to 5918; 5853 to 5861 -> 2.67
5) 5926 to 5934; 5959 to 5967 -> 2.63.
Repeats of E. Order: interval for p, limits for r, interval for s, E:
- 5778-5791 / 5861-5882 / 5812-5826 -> 6.66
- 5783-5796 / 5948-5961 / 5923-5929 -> 6.69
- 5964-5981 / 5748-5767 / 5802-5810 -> 7.26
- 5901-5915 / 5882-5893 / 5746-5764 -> 6.48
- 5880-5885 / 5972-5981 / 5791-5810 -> 7.41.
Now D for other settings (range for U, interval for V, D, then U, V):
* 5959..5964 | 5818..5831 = 1.48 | 1.12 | 1.14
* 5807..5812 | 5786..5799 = 1.50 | 1.14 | 1.15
